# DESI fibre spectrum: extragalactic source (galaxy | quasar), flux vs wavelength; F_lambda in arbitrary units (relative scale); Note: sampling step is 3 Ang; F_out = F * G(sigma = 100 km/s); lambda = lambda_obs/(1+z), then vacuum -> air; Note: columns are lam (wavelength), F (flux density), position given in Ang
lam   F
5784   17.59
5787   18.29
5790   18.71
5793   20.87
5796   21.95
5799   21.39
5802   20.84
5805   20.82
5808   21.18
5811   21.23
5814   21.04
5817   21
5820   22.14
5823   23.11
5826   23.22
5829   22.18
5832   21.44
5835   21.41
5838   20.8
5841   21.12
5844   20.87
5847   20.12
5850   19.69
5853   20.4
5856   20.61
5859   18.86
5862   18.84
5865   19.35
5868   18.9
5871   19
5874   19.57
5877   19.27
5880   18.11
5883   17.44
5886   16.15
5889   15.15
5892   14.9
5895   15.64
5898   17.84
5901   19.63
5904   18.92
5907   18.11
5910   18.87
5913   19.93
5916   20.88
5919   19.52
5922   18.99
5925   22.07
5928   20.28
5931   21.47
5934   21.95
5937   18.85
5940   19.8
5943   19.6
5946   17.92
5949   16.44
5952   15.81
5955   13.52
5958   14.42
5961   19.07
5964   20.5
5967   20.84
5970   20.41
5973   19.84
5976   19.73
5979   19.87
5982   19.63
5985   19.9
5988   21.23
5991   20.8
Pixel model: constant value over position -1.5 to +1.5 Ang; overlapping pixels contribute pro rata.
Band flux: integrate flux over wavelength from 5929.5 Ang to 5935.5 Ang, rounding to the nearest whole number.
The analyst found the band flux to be 130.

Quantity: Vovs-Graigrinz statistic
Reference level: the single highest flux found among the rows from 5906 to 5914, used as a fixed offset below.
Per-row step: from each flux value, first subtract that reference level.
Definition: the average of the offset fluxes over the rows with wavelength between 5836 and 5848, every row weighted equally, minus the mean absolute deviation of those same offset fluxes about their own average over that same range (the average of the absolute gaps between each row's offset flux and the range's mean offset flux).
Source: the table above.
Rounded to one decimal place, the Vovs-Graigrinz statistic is 0.5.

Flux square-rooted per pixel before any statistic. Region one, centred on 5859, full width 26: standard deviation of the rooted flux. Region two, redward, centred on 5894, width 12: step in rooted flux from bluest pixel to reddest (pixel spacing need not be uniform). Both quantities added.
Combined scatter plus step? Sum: 0.41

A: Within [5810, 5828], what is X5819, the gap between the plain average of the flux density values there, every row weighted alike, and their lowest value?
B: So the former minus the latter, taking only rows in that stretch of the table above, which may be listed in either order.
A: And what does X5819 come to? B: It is 1.0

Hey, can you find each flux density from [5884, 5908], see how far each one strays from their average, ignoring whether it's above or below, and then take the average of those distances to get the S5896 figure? 1.58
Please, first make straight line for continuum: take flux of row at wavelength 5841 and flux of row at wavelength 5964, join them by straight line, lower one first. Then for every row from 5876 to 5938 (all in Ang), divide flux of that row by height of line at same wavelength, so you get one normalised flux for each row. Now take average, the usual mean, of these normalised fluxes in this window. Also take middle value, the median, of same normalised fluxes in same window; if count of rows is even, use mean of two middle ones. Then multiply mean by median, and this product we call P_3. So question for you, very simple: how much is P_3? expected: 0.82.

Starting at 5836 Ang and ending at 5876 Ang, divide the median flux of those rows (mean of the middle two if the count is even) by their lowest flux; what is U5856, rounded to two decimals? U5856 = 1.05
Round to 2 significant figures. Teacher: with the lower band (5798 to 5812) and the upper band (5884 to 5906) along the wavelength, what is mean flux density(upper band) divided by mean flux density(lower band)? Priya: 0.80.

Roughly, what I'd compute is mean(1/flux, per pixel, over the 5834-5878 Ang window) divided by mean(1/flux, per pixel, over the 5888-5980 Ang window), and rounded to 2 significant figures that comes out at 0.93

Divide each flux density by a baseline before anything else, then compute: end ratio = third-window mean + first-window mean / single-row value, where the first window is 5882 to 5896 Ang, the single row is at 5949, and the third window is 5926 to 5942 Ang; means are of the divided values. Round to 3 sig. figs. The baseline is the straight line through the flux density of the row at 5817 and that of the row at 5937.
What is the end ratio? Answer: 1.99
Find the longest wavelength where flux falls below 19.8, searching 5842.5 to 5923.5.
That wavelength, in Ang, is 5922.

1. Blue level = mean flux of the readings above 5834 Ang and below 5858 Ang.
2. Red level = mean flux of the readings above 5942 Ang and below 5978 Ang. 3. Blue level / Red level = 1.13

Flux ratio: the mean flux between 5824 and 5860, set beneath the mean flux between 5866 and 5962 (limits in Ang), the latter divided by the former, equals 0.88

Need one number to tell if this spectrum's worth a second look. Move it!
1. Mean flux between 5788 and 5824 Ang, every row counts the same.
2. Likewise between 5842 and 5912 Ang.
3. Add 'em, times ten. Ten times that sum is 397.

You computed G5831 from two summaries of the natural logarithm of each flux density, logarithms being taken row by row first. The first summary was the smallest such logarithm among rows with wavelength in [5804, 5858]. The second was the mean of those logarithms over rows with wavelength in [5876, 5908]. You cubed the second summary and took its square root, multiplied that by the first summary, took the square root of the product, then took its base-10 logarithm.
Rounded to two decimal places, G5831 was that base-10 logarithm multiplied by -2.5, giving -1.45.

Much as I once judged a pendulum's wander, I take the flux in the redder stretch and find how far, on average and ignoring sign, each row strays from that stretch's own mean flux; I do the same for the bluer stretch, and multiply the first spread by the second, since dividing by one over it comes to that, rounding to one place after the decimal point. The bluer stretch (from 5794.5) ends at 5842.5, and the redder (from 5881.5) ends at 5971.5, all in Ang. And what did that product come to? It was 1.2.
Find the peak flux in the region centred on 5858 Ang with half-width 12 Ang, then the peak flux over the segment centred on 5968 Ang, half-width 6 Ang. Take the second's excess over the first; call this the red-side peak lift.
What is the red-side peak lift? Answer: 0.2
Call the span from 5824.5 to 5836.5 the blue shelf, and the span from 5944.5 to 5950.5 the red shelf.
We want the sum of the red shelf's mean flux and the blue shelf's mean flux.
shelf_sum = 39.2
